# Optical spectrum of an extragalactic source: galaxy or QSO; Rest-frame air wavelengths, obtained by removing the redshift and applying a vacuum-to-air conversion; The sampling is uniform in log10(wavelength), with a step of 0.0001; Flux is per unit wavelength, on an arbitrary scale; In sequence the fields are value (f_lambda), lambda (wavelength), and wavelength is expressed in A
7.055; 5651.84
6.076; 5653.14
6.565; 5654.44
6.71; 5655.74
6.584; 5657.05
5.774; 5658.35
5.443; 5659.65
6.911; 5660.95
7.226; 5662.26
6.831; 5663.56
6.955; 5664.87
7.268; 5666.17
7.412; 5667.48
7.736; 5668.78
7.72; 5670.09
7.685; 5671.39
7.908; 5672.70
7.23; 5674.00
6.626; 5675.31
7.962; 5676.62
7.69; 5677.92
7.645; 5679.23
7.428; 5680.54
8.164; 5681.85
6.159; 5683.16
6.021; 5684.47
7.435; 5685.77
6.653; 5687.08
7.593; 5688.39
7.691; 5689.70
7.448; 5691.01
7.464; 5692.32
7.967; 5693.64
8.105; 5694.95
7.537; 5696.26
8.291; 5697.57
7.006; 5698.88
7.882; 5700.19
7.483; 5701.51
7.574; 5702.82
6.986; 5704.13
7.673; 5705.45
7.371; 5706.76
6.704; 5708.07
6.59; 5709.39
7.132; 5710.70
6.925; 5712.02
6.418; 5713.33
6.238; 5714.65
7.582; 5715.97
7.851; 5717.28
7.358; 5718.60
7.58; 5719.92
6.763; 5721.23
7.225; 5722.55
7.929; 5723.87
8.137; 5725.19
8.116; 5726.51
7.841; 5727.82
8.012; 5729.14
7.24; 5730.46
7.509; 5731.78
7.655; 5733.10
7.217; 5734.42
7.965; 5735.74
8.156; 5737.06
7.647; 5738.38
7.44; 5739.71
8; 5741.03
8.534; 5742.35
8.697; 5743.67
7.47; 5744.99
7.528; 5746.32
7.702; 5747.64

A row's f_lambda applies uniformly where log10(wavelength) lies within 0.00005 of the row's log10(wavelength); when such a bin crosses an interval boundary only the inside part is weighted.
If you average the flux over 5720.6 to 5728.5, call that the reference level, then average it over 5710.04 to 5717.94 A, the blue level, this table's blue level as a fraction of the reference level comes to 0.916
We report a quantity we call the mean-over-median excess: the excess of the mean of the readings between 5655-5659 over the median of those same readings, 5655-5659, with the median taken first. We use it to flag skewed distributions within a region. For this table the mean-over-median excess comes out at -0.23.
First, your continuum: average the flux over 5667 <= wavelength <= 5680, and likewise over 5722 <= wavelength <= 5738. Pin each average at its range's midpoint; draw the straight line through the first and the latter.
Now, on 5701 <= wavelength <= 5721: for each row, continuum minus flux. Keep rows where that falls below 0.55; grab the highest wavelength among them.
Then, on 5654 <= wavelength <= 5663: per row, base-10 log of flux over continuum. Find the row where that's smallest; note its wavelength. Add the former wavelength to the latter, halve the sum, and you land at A 5689.8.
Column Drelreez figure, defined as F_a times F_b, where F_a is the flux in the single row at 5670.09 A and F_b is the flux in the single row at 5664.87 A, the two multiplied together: 53.7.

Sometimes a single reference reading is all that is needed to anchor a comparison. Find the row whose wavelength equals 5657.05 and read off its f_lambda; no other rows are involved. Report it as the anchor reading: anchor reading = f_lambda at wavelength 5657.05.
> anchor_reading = 6.584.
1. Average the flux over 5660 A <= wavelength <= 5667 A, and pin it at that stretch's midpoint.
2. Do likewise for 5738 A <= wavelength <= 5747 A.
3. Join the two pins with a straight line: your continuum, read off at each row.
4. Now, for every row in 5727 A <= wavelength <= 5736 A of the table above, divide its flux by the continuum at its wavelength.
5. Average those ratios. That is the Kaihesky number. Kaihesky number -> 0.98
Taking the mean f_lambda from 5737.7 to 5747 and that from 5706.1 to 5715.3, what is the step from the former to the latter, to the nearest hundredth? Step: -1.13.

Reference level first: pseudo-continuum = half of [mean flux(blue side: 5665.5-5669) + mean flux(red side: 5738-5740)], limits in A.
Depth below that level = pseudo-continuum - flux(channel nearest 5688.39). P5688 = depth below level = -0.1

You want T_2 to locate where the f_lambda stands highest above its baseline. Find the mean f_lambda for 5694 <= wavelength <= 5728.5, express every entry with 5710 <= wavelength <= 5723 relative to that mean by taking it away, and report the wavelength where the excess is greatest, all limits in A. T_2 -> 5717.28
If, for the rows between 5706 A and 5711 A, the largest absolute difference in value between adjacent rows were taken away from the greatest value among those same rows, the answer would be 6.7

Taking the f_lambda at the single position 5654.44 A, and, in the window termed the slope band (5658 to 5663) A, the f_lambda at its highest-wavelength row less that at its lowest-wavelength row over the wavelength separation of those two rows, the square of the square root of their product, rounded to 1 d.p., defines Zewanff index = 2.4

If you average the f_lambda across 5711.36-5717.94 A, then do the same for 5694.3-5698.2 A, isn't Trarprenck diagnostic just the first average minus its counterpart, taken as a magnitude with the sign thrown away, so 1.0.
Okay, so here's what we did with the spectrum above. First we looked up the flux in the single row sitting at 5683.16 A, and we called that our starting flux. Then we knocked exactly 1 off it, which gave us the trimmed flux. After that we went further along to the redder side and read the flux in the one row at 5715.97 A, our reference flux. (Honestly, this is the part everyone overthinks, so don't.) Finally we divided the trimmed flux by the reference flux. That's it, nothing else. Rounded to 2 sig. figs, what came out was 0.68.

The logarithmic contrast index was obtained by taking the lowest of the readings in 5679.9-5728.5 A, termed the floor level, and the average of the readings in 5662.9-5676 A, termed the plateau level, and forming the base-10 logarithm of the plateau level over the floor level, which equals 0.086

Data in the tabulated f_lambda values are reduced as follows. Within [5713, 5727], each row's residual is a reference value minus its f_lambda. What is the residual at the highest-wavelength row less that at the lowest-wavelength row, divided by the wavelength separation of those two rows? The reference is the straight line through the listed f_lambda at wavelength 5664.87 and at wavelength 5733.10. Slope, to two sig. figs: -0.12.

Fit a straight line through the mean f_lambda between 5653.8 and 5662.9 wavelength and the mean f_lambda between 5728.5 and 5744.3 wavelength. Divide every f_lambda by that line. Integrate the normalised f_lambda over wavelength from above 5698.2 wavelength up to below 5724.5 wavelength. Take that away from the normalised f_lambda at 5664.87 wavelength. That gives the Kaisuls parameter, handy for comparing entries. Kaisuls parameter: -24.6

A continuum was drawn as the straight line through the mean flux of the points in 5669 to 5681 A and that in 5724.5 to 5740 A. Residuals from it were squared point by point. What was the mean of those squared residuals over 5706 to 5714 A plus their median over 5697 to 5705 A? 0.99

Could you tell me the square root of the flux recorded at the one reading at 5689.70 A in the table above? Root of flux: 2.77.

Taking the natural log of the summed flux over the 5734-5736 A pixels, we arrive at 2.72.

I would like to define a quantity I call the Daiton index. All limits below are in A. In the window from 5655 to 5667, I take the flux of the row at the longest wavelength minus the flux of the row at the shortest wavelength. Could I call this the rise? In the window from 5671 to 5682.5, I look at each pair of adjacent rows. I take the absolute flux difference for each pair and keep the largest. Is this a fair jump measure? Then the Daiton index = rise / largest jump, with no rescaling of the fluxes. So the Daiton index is 0.4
